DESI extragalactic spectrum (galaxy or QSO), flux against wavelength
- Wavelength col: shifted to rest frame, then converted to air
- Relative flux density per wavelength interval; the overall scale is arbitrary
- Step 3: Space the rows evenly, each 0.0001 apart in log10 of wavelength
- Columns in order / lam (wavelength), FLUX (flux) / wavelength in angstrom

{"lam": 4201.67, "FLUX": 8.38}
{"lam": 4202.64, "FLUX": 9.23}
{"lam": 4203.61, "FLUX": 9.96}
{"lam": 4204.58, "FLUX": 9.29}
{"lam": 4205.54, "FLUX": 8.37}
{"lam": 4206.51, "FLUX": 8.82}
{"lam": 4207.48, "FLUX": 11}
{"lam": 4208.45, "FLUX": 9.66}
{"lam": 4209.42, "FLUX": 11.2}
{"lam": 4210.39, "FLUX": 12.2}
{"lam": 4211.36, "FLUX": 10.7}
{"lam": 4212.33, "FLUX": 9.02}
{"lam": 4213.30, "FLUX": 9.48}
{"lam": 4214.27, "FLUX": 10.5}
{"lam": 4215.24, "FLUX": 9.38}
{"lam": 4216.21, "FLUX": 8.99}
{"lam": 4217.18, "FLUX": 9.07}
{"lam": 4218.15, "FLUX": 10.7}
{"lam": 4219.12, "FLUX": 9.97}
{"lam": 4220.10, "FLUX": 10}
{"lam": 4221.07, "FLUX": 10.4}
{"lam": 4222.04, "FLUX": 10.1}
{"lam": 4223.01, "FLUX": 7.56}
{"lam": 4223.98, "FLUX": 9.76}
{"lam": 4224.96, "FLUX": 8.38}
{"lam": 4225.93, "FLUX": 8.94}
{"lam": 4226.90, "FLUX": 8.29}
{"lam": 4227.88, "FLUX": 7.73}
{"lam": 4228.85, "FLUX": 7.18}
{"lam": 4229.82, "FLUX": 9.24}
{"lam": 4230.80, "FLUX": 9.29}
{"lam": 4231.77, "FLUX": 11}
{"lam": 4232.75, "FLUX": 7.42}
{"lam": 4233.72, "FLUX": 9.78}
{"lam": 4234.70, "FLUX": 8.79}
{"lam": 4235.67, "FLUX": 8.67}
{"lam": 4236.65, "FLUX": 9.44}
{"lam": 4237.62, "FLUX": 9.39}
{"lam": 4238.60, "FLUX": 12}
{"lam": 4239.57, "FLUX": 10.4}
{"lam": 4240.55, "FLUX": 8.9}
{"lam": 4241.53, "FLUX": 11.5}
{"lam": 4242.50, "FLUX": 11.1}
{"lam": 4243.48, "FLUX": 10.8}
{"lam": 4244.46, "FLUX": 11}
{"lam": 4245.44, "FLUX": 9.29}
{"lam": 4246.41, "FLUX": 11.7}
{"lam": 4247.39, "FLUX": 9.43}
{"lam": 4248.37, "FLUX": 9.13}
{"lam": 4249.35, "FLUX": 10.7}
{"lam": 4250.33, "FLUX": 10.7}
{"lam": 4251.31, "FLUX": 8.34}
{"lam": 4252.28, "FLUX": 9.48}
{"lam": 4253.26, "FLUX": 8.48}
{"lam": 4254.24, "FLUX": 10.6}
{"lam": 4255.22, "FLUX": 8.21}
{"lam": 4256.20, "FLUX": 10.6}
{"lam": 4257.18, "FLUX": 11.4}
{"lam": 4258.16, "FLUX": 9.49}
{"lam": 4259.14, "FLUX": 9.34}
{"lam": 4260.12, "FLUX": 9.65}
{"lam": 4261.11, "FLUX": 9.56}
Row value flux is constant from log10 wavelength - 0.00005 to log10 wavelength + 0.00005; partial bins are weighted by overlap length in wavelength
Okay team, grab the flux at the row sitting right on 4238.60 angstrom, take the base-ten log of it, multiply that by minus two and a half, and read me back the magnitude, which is -2.70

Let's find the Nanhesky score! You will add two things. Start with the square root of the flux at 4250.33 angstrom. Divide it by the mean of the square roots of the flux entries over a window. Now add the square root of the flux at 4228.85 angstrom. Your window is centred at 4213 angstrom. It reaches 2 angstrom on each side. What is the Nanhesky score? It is 3.72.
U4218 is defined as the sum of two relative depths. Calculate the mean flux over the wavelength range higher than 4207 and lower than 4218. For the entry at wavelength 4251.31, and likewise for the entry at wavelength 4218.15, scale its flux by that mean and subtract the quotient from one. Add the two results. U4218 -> 0.1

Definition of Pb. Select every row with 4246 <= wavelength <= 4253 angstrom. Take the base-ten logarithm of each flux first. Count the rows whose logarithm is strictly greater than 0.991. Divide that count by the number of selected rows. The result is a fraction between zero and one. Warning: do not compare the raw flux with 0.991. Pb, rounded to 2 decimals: 0.43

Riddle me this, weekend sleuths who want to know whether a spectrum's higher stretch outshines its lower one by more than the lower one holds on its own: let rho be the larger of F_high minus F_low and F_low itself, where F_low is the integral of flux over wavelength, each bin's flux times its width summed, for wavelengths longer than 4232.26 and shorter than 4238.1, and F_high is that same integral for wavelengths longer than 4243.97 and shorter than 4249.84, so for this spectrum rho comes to 52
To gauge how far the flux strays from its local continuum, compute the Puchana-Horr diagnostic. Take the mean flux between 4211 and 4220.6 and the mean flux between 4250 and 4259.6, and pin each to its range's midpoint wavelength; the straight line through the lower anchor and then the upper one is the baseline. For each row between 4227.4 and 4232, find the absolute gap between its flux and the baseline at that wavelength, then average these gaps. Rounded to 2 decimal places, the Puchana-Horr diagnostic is 1.36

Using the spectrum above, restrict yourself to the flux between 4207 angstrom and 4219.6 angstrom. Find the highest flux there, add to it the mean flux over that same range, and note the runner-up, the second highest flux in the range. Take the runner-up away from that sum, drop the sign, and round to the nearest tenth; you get 11.1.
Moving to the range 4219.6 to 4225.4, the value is 9.7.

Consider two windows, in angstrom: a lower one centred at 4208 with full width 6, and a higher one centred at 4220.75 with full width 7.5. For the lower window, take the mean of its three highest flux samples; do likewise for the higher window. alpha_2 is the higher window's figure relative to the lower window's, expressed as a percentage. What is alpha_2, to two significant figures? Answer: 91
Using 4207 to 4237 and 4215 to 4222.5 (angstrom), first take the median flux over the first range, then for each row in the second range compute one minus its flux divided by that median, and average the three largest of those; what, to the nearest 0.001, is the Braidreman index 0.031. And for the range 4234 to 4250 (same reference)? 0.069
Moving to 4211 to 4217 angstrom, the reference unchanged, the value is 0.033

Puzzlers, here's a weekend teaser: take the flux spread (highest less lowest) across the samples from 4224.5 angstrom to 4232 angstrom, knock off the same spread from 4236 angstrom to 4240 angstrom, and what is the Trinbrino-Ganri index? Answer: 1.2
